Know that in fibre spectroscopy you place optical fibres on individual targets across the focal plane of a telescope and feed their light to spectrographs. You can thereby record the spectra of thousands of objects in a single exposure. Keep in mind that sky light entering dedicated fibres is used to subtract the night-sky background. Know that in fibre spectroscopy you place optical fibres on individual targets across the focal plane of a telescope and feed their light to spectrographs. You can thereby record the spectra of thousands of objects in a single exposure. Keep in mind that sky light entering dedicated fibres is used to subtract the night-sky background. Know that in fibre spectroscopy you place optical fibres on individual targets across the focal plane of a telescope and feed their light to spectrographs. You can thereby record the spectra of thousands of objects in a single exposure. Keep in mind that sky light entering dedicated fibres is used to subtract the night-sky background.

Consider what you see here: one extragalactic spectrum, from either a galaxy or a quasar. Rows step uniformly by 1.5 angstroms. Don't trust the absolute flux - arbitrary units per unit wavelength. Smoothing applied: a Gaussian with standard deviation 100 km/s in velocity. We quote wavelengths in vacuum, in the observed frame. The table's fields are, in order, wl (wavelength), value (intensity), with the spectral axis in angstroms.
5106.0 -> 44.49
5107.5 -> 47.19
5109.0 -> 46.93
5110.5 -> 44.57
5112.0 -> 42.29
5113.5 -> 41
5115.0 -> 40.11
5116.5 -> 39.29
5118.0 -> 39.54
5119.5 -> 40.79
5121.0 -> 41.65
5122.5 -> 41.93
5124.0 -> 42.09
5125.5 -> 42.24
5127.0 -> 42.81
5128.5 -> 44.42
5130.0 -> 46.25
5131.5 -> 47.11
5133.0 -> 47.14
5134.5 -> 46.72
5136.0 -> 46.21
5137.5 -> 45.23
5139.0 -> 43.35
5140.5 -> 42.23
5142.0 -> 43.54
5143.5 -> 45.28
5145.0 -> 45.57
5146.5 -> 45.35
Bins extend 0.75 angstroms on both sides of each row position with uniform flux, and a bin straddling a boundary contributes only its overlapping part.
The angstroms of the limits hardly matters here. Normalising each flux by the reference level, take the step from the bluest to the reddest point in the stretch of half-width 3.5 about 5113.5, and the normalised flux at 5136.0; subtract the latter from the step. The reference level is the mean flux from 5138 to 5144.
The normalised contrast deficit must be -1.18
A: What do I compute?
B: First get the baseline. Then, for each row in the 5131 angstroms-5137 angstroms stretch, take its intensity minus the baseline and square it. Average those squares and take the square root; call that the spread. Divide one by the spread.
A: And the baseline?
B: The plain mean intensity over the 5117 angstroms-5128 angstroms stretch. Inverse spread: 0.19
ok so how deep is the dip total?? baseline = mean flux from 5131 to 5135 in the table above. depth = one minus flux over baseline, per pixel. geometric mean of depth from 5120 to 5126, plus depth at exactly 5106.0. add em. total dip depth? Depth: 0.16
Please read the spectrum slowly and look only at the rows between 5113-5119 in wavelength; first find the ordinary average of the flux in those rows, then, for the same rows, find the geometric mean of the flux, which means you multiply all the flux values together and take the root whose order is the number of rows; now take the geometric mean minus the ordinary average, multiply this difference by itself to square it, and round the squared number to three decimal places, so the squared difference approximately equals 0.000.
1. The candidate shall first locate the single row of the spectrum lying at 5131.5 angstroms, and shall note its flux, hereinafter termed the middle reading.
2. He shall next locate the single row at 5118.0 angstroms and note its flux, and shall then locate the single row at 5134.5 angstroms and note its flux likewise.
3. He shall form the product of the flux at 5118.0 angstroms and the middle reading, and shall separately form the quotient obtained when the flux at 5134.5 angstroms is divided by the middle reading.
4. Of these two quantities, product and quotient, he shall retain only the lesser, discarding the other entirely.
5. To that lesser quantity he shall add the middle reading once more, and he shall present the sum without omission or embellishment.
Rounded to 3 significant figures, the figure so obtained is 48.1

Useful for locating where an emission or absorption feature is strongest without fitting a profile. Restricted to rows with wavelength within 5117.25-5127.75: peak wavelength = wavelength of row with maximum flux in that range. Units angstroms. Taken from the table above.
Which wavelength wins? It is 5127.0 angstroms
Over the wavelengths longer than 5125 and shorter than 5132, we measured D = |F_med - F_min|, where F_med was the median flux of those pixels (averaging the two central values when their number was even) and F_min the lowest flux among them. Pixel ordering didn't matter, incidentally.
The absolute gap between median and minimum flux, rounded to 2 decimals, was 2.18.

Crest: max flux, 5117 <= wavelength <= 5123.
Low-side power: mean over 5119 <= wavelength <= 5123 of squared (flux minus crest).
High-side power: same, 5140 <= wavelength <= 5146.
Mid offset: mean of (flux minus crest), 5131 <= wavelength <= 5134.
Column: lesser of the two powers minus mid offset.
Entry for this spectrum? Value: -4.7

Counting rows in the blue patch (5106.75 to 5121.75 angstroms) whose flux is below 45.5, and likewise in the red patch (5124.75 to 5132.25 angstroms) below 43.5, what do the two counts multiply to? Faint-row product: 16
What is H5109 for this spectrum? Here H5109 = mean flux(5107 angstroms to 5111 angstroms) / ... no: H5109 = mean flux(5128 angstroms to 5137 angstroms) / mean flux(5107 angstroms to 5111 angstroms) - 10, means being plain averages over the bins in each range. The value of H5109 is -9.00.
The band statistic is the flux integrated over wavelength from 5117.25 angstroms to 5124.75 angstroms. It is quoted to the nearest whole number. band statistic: 309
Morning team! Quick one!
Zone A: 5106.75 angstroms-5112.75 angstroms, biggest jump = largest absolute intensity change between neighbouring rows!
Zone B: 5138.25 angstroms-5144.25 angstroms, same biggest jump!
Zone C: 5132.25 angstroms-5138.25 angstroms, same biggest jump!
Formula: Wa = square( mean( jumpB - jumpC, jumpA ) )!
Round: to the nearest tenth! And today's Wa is 2.4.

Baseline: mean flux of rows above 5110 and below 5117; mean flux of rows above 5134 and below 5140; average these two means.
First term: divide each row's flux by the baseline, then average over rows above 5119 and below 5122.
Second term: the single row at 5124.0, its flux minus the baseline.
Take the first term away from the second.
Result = -2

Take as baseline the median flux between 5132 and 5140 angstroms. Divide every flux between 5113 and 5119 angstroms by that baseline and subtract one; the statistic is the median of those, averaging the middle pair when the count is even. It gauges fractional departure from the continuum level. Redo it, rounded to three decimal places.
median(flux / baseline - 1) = -0.138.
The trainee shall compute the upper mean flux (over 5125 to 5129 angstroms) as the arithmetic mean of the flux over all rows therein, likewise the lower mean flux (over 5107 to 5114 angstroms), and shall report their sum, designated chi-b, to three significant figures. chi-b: 87.6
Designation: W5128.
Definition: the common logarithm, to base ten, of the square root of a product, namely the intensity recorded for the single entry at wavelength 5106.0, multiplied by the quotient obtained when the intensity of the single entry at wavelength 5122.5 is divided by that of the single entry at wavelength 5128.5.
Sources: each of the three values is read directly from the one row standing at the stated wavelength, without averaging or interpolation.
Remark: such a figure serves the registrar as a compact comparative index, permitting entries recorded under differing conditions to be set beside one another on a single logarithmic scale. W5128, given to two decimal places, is 0.81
